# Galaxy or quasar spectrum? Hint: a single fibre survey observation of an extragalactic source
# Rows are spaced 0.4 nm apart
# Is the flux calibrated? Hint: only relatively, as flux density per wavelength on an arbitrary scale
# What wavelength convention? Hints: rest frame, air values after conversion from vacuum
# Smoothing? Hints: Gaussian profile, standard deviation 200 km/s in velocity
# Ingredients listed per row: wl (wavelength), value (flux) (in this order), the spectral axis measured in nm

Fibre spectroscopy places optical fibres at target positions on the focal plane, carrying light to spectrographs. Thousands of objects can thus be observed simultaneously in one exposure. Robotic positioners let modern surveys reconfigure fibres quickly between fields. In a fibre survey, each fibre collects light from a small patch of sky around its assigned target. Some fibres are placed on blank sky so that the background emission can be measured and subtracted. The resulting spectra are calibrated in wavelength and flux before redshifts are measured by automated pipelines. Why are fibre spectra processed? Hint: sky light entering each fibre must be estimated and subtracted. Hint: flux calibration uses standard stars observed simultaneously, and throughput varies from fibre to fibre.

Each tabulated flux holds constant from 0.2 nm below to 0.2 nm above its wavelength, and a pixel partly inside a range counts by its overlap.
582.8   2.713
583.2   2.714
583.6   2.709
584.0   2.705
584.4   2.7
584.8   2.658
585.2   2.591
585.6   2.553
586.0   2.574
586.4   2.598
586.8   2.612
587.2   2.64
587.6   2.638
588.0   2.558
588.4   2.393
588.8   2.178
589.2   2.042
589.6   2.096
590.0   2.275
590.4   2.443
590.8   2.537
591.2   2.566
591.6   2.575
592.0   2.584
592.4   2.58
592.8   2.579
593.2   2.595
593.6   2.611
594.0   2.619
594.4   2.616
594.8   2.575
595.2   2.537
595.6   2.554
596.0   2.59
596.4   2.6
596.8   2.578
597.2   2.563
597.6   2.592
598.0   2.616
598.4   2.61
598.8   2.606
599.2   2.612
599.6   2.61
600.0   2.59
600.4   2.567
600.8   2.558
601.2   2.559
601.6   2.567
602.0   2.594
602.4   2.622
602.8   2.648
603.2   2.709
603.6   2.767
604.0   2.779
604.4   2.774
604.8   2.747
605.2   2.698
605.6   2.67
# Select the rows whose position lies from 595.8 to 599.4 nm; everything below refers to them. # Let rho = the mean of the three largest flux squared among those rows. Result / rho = 6.83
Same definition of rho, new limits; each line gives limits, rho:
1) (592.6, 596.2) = 6.84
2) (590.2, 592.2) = 6.63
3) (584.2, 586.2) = 7.02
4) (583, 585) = 7.34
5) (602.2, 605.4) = 7.69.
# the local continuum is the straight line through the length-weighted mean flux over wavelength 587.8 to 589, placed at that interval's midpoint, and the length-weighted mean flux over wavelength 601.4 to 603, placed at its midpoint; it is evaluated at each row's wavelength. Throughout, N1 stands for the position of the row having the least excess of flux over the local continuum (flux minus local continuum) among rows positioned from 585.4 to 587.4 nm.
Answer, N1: 585.6 nm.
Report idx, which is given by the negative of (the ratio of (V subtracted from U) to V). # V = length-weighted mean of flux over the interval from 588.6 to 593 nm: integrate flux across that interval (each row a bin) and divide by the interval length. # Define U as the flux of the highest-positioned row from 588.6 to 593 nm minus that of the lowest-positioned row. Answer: 0.83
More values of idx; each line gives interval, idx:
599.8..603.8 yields 0.93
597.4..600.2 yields 1.00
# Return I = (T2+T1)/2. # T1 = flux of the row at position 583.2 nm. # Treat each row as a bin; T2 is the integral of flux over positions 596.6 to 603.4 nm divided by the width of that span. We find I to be 2.66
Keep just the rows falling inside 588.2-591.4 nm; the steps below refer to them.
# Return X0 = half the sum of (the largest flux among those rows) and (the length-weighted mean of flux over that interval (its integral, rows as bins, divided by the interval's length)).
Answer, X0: 2.44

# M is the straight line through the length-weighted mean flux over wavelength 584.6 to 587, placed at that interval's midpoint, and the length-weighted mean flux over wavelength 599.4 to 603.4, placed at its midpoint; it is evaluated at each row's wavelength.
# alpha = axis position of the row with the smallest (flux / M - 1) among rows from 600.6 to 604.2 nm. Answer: 600.8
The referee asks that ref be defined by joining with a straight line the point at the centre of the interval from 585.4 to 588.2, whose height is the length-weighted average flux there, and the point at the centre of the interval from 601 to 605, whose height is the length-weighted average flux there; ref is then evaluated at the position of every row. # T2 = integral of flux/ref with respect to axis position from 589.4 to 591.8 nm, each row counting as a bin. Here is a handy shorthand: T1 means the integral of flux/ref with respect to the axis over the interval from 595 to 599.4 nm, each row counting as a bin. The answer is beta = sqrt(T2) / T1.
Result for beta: 0.35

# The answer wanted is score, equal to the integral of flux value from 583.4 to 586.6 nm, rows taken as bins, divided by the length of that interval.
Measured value 2.64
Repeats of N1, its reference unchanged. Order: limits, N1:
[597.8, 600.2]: 600.0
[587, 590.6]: 589.2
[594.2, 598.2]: 597.2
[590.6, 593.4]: 590.8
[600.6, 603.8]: 601.2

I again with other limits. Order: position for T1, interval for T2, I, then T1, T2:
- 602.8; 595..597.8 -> 2.61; 2.648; 2.57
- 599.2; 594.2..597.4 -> 2.59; 2.612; 2.58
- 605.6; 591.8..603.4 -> 2.63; 2.67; 2.59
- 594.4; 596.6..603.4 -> 2.61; 2.616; 2.60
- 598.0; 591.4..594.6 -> 2.61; 2.616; 2.59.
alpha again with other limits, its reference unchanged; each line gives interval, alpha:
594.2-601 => 595.2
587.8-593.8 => 589.2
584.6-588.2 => 585.6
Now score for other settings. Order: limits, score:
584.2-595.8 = 2.52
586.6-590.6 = 2.39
